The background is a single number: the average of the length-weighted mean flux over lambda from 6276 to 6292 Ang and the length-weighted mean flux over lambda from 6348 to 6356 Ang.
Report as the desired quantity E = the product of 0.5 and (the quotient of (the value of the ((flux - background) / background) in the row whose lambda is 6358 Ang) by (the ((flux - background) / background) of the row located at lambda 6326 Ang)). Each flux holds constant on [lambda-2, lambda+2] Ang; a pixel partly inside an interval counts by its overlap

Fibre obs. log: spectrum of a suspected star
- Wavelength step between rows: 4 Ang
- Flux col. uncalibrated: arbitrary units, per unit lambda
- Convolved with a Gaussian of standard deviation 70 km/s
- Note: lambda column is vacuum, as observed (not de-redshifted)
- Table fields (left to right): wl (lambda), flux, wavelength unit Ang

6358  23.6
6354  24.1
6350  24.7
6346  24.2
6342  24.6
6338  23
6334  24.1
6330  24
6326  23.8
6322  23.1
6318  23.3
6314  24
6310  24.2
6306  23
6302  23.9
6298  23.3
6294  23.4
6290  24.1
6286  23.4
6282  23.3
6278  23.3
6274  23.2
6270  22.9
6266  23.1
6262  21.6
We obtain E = 1.1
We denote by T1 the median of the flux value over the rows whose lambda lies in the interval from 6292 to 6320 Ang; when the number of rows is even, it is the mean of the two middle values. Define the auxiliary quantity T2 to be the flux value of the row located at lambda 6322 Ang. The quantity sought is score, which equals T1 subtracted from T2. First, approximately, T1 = 23.4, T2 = 23.1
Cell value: -0.30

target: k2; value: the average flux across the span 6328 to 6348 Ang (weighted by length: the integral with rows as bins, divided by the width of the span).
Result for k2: 24.0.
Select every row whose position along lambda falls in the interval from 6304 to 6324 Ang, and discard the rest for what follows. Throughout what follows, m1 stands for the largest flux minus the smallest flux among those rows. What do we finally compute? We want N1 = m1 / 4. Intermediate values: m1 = 1.2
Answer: 0.30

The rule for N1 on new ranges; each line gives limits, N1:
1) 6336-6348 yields 0.40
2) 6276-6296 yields 0.20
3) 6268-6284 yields 0.10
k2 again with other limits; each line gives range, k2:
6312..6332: 23.6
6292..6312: 23.6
